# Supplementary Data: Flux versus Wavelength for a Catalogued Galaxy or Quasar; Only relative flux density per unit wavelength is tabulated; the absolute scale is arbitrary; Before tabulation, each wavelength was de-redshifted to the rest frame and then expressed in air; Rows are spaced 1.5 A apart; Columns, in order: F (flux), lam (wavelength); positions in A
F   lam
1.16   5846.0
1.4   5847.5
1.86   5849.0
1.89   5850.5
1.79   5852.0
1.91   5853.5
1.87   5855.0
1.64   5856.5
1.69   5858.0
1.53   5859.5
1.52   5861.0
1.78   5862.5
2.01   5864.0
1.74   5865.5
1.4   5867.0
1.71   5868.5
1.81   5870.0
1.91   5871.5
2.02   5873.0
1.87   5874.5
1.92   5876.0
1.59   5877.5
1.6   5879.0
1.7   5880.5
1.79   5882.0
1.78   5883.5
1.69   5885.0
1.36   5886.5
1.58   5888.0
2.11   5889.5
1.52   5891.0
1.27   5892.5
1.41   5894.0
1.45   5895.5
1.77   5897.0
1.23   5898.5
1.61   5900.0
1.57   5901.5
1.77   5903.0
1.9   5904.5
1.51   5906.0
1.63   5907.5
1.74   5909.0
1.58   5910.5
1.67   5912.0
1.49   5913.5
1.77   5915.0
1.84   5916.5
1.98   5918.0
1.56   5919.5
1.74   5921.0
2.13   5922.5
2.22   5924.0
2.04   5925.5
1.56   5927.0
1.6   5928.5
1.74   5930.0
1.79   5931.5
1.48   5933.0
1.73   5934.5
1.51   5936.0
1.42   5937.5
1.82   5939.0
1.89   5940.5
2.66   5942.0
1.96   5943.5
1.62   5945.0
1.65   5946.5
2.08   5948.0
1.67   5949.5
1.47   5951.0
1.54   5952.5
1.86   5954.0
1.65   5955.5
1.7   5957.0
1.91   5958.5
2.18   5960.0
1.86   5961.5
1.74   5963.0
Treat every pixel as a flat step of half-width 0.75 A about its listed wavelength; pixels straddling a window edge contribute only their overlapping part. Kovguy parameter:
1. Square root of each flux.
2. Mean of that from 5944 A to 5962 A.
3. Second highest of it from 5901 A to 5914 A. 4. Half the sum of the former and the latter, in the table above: 1.329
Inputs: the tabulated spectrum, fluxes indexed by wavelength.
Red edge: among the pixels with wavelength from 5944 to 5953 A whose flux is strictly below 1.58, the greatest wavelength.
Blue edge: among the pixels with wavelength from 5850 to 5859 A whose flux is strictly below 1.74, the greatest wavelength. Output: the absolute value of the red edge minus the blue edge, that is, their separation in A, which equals 94.5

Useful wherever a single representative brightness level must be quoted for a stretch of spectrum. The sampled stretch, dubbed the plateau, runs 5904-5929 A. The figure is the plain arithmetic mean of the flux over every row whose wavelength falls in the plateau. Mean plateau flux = 1.76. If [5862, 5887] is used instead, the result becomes 1.75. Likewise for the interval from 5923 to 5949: 1.81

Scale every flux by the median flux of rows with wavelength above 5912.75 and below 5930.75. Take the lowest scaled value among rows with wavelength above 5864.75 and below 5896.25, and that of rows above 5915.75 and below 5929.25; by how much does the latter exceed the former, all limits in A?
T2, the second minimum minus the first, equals 0.17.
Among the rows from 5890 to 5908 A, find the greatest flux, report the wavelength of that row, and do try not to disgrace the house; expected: 5904.5 A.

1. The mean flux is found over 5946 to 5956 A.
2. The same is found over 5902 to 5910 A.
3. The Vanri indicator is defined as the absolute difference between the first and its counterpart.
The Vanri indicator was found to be 0.0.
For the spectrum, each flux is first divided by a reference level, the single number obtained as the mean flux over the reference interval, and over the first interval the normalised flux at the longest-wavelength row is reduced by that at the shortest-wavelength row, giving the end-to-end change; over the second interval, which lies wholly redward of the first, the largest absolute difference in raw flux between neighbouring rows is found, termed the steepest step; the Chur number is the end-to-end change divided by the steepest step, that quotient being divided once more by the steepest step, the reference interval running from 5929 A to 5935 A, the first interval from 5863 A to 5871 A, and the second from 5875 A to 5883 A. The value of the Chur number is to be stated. -1.1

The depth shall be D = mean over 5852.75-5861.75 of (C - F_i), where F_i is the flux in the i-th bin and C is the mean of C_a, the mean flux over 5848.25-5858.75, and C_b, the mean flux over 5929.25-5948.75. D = 0.11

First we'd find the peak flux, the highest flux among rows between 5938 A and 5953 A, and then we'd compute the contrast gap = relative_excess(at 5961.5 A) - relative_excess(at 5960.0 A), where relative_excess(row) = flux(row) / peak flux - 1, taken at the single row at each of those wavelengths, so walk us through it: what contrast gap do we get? -0.12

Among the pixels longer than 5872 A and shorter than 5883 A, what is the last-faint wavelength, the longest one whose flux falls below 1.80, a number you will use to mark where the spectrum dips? 5882.0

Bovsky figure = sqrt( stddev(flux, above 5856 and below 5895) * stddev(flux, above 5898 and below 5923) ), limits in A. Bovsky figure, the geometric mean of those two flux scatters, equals 0.21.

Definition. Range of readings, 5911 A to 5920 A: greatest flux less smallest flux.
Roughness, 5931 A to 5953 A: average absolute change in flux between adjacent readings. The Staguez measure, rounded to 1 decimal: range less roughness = 0.2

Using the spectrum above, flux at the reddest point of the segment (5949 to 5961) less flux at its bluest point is 0.51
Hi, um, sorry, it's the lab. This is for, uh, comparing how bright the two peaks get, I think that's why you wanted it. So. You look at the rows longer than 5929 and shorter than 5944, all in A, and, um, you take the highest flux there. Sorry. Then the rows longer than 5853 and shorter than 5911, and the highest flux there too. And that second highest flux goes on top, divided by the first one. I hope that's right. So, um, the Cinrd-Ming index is 0.79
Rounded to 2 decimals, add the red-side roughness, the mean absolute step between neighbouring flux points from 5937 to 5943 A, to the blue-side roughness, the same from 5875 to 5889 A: 0.56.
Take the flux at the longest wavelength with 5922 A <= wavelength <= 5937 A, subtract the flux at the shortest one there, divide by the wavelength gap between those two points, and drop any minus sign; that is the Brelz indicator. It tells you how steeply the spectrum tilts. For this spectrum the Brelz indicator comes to 0.046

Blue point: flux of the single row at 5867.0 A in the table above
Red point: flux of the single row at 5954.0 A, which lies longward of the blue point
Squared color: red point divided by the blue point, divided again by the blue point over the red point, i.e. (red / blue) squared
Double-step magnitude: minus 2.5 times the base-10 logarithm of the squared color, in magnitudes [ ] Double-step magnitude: -0.6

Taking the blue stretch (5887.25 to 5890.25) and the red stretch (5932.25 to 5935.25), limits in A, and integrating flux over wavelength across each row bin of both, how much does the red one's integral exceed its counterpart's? -0.72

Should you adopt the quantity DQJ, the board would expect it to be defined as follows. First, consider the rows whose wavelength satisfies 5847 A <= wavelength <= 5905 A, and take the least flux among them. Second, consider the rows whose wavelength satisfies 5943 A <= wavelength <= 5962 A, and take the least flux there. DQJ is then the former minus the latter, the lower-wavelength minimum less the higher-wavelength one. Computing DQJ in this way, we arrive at -0.24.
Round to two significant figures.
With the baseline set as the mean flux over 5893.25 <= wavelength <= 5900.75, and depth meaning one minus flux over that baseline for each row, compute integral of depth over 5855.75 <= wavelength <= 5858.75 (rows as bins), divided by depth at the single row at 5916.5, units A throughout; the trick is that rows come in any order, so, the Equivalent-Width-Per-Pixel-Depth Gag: 1.5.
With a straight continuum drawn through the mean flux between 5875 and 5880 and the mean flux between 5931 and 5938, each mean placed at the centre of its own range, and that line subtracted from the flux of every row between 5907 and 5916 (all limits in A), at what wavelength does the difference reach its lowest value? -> 5913.5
